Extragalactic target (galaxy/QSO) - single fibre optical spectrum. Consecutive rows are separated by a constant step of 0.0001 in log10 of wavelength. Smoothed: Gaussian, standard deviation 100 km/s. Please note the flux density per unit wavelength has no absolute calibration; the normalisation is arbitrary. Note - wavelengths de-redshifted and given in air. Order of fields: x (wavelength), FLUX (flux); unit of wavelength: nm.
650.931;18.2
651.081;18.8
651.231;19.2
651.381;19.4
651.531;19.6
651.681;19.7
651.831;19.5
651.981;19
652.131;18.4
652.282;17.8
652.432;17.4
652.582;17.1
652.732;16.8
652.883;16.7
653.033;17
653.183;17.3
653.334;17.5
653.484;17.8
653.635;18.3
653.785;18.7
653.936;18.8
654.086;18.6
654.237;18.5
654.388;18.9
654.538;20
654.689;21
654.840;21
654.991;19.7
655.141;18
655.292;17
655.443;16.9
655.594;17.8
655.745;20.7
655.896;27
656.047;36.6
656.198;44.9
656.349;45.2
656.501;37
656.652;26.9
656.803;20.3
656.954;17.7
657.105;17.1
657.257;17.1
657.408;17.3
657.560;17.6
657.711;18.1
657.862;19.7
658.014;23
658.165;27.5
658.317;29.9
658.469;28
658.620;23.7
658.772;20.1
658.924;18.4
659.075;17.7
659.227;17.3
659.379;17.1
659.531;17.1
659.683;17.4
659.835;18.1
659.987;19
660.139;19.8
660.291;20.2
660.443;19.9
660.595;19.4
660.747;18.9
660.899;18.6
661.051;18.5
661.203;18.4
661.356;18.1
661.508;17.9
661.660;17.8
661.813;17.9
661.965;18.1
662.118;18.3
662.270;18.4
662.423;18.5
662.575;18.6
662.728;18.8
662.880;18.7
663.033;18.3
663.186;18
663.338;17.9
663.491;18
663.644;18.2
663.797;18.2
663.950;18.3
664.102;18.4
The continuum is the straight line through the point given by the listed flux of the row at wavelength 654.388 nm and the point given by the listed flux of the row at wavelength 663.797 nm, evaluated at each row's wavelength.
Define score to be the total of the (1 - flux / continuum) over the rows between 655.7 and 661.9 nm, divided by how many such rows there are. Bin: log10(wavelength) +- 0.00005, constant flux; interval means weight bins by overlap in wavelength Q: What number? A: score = -0.18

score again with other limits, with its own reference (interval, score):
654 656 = -0.04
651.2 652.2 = -0.01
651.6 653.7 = 0.06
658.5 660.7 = -0.02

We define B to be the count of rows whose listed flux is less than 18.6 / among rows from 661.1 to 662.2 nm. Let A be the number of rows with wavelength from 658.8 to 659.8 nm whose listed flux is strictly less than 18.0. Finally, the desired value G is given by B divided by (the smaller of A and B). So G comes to 1.4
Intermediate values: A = 5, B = 7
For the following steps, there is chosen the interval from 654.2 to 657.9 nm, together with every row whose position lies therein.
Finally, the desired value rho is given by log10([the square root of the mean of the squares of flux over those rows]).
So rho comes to 1.39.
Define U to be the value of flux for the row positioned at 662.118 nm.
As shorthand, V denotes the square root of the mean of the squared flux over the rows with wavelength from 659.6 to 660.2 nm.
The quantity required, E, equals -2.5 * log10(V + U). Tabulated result -3.92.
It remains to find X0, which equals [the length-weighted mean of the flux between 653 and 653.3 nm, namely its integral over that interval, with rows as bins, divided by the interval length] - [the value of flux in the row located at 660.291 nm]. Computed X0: -3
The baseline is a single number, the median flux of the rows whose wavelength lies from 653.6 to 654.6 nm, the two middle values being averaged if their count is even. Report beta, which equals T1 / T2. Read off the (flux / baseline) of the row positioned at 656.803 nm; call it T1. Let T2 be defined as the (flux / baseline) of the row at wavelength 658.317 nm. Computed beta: 0.68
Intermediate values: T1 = 1.09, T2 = 1.60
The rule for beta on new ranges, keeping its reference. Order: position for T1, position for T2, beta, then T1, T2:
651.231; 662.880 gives 1.03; 1.03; 1.00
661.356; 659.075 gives 1.02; 0.97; 0.95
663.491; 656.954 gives 1.02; 0.96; 0.95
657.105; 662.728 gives 0.91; 0.91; 1.01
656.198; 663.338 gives 2.51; 2.40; 0.96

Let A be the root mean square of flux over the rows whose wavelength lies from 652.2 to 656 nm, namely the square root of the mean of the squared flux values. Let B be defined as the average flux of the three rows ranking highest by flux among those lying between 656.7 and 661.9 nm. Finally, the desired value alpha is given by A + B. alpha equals 47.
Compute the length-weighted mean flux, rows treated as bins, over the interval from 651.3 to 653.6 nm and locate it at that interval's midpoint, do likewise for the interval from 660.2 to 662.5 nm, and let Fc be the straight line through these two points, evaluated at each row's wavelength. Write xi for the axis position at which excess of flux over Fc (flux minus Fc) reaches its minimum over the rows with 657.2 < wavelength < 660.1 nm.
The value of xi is 659.531 nm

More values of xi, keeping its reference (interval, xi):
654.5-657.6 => 655.443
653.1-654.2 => 653.183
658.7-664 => 659.531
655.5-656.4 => 655.594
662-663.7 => 663.338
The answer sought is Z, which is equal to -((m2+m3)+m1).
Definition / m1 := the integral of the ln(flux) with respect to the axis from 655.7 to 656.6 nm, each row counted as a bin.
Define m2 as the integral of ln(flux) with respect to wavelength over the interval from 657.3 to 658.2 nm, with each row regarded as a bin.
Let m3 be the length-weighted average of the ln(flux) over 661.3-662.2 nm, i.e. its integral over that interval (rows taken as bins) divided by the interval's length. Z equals -8.76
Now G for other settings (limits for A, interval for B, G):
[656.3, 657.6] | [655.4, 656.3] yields 1.0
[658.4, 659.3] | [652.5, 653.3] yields 2.5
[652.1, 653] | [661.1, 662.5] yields 1.8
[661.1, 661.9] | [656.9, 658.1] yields 2.0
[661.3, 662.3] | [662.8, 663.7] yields 1.7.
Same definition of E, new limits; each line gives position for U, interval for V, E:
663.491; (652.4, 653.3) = -3.86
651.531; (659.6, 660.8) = -3.97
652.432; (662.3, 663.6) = -3.88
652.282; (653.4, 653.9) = -3.89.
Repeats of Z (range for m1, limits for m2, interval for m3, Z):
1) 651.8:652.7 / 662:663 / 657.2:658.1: -8.46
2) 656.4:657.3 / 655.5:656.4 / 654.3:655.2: -8.82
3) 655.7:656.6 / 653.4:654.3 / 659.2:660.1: -8.68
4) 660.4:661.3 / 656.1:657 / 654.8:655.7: -8.63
